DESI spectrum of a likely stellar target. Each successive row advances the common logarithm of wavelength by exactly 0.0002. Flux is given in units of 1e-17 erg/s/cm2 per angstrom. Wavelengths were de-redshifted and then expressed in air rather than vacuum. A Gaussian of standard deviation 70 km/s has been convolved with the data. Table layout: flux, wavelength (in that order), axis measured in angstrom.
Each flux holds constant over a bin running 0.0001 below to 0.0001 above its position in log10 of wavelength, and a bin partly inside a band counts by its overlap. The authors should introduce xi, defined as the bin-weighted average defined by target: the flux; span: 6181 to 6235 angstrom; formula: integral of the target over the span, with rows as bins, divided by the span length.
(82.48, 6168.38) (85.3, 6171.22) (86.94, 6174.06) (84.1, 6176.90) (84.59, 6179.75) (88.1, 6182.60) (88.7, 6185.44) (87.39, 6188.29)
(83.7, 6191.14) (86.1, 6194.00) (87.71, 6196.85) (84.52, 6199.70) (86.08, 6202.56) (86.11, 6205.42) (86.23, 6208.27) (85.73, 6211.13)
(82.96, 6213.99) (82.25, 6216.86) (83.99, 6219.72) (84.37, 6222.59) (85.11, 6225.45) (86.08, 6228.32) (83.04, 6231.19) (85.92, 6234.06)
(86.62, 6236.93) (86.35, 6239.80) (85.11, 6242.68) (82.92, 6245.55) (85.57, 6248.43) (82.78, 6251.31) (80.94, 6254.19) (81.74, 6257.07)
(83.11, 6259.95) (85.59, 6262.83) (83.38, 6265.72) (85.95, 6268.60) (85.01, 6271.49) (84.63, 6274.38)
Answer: 85.5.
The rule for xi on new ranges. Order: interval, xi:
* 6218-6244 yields 85.1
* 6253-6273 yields 83.7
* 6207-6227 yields 84.4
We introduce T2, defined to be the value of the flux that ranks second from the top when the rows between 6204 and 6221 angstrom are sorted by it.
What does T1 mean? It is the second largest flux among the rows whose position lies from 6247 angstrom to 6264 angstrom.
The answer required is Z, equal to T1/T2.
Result 0.99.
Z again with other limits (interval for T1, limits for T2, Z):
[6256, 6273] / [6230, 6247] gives 0.99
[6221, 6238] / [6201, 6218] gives 1.00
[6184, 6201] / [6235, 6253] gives 1.02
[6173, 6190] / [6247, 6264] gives 1.03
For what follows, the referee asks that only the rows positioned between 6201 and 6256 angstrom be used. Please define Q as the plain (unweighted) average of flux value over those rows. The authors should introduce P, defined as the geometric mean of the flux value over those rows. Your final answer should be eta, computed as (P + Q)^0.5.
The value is 13.0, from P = 84.6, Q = 84.6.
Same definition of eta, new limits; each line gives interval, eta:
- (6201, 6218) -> 13.0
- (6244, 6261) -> 12.9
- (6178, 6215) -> 13.1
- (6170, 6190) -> 13.1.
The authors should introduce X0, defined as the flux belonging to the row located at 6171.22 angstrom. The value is 85.3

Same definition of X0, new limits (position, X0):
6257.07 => 81.74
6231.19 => 83.04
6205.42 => 86.11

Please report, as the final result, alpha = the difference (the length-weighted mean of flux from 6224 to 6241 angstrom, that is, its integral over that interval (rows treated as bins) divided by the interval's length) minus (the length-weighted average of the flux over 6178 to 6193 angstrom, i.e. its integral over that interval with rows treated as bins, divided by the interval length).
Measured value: -0.8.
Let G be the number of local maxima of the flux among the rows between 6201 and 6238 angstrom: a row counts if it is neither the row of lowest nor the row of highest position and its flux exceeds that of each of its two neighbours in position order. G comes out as 2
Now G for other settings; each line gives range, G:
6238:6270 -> 2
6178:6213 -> 3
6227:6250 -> 1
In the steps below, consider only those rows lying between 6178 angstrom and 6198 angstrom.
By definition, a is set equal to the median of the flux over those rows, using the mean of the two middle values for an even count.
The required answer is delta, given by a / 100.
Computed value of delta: 0.874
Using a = 87.4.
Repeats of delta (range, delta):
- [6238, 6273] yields 0.842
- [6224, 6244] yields 0.859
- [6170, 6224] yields 0.857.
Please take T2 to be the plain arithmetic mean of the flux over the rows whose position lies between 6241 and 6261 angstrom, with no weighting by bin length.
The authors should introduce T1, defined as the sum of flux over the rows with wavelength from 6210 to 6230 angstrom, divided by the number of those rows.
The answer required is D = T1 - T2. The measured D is 1.2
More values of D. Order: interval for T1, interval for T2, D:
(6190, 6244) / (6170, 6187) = -1.1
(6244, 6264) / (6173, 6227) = -2.3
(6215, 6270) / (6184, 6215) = -1.7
